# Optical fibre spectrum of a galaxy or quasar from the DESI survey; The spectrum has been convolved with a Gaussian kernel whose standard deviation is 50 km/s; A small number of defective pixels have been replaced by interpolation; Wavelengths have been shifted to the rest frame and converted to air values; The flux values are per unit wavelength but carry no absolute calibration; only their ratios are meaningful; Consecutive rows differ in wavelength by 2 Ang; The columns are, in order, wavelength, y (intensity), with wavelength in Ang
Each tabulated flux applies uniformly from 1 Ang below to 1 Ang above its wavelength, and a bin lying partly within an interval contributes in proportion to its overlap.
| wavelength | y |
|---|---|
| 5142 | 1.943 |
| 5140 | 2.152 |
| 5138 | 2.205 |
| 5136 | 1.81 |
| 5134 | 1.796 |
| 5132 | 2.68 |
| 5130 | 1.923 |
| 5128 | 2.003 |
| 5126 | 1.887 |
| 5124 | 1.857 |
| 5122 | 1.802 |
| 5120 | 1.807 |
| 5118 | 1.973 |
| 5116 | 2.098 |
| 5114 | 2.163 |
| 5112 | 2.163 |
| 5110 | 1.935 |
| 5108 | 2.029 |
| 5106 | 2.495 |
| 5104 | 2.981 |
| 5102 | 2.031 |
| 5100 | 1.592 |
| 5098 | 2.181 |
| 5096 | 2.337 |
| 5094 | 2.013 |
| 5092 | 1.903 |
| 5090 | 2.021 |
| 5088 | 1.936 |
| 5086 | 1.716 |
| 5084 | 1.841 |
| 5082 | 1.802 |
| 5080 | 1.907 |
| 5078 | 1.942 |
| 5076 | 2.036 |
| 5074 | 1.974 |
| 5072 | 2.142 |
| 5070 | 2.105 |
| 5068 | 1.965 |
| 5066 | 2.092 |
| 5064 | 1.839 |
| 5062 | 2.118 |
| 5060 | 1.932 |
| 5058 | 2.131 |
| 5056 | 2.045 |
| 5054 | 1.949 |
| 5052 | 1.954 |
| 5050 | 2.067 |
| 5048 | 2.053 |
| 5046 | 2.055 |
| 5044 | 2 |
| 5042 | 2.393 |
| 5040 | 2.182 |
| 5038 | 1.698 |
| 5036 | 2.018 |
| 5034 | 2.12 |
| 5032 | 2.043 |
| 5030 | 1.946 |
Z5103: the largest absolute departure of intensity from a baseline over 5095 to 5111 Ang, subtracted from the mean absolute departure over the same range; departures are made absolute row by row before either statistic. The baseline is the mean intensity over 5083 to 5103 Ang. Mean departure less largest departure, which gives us -0.7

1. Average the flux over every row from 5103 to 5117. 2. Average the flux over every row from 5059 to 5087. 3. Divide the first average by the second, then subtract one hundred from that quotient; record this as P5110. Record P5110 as -98.8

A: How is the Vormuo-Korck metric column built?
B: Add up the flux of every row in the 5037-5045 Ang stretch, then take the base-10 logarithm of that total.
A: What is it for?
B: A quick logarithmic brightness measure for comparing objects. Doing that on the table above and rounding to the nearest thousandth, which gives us 0.918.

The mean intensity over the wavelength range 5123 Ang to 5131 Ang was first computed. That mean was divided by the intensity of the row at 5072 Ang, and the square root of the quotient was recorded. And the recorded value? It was 0.95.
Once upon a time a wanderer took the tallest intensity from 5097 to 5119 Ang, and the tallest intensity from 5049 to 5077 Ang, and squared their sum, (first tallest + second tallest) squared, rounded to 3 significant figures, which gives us 26.2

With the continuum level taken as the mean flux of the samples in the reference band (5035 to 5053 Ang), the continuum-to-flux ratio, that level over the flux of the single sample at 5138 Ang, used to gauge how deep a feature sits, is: 0.93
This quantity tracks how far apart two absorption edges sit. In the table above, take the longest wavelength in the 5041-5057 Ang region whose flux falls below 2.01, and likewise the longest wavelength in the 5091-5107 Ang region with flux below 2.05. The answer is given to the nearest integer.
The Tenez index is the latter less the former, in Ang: 48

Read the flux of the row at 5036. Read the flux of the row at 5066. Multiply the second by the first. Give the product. 4.22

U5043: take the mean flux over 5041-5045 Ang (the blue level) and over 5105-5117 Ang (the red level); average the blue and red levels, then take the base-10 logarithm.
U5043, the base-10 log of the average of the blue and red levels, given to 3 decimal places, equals 0.337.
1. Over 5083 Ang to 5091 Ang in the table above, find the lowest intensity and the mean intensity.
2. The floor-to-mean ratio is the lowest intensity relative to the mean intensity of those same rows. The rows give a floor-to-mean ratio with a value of 0.91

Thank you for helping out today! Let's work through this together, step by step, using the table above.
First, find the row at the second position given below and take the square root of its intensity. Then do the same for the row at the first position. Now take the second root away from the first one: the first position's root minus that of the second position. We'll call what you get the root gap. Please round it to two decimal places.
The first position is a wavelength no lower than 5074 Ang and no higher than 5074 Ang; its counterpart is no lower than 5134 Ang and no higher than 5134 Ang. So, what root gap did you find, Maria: 0.06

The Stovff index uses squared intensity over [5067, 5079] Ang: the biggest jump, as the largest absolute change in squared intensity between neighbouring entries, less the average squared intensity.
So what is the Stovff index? -3.4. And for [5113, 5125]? -3.2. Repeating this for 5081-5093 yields -2.7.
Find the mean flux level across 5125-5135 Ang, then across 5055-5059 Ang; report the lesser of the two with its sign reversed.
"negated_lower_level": -2.06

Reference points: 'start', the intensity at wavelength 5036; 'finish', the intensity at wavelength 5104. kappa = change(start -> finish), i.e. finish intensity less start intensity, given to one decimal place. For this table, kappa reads 1.0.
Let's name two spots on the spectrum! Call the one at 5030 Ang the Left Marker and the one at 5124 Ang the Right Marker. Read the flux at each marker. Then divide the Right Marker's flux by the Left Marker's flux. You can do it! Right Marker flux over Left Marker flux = 0.95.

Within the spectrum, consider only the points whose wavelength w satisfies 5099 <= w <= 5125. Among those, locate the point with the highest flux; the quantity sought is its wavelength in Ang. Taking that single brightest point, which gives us 5104 Ang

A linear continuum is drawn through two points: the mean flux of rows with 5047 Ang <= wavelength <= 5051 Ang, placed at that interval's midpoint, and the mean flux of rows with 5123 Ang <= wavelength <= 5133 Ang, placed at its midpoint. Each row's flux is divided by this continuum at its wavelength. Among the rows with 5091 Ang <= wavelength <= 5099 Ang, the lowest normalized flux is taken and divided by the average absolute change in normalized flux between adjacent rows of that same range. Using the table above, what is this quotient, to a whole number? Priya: 10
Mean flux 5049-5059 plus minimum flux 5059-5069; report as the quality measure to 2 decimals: 3.87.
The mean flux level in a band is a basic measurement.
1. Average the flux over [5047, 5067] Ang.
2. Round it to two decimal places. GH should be 2.02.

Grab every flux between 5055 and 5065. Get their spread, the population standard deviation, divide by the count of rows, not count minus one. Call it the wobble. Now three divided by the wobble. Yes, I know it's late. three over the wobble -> 27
